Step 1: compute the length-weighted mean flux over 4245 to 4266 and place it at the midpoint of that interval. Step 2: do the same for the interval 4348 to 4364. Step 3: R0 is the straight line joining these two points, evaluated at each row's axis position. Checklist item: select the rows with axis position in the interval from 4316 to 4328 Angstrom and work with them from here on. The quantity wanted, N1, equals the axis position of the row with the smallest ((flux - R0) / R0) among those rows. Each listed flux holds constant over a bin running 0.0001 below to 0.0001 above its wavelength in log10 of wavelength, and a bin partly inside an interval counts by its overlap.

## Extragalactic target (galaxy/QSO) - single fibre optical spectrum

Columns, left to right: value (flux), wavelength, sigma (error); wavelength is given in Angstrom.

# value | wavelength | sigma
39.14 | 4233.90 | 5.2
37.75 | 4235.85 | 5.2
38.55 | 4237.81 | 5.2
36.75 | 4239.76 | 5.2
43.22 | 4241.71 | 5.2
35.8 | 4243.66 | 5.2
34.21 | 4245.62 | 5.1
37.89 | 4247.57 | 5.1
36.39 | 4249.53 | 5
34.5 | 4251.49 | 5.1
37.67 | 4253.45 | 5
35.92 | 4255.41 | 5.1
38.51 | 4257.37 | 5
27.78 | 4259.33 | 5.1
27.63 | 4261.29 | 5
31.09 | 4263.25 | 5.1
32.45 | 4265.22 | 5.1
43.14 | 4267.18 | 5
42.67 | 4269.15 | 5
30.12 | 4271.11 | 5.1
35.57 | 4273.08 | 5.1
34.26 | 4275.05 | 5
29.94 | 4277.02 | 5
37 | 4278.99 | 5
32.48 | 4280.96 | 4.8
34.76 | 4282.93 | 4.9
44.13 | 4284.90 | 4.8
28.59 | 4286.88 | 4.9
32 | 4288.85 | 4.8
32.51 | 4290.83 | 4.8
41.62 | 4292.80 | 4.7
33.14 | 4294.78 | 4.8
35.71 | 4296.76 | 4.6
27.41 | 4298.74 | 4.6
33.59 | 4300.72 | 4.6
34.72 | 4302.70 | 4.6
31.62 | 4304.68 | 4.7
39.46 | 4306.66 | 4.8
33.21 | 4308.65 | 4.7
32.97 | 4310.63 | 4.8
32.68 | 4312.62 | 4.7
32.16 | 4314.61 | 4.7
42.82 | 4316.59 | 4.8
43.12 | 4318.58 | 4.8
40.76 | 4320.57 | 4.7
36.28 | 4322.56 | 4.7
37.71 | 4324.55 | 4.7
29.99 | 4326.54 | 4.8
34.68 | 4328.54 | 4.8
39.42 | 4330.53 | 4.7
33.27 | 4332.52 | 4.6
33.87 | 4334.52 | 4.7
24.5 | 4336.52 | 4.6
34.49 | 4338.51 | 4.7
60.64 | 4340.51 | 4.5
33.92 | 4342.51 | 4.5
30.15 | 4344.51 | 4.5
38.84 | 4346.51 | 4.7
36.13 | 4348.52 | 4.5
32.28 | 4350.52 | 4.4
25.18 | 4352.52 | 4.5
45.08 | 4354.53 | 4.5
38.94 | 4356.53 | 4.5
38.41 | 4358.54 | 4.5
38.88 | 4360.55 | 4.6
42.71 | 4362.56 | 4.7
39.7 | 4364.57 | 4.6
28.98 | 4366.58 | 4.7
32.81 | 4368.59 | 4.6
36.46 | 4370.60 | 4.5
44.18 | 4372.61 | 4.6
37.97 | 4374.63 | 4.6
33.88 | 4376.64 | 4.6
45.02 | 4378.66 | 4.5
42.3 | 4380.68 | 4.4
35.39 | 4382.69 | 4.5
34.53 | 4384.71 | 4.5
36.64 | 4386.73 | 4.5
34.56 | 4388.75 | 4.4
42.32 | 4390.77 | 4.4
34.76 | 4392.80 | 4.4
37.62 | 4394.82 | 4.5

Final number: 4326.54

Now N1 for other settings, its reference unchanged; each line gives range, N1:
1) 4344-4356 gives 4352.52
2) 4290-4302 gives 4298.74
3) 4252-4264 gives 4261.29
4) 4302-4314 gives 4304.68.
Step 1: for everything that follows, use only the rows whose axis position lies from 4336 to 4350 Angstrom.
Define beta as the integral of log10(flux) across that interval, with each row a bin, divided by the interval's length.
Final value 1.56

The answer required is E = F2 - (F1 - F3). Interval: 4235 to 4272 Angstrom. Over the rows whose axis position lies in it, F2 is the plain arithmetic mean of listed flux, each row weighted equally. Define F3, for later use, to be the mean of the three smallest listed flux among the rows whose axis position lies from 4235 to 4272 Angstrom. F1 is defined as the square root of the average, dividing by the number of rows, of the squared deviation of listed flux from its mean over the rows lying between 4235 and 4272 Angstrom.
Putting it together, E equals 59.9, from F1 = 4.5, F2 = 35.9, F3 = 28.5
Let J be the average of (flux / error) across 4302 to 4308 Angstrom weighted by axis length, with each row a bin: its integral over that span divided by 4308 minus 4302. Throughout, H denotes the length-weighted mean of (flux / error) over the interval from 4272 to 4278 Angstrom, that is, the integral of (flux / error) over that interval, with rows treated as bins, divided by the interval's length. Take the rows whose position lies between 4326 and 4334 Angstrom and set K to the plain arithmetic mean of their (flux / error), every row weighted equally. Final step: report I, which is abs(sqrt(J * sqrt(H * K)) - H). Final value 0.60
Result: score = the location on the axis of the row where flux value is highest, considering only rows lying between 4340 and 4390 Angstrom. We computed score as 4340.51 Angstrom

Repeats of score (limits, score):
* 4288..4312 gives 4292.80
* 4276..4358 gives 4340.51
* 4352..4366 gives 4354.53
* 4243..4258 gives 4257.37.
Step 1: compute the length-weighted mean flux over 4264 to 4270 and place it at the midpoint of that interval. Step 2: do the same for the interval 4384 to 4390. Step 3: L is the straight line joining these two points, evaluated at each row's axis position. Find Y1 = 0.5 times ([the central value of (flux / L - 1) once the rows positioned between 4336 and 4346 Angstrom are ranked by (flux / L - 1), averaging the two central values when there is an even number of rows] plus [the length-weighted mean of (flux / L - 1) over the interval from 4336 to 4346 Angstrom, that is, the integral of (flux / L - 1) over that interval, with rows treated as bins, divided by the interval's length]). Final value -0.03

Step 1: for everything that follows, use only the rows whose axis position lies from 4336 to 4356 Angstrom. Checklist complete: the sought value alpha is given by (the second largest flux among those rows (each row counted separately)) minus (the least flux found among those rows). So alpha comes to 21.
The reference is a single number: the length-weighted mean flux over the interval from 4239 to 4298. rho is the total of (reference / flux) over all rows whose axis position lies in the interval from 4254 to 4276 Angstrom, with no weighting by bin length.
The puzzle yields 11.5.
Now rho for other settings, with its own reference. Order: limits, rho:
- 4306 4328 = 10.8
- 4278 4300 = 11.4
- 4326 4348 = 11.3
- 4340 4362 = 10.7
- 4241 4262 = 11.1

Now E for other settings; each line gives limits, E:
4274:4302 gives 58.3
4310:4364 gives 56.3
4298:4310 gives 60.5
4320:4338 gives 59.0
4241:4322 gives 58.2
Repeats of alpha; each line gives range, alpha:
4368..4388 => 11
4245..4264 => 10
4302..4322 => 11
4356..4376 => 14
